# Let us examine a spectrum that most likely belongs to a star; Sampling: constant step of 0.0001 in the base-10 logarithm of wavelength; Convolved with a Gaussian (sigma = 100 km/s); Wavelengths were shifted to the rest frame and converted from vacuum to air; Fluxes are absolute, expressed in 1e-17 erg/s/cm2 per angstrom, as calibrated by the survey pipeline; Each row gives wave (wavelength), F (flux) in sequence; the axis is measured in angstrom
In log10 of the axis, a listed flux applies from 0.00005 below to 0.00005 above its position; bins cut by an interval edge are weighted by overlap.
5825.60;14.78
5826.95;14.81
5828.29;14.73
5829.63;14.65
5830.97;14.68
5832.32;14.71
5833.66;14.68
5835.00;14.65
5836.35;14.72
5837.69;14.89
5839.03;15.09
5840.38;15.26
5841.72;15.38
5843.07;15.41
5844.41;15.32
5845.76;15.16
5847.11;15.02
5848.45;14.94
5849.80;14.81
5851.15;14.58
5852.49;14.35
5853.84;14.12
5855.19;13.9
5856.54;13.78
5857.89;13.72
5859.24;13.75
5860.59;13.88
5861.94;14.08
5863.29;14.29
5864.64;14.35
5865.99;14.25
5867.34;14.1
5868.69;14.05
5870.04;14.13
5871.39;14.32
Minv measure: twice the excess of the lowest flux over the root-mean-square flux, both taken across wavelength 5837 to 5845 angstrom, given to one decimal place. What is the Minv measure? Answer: -0.7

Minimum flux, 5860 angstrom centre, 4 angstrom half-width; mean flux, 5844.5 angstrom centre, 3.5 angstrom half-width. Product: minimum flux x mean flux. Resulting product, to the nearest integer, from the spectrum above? 209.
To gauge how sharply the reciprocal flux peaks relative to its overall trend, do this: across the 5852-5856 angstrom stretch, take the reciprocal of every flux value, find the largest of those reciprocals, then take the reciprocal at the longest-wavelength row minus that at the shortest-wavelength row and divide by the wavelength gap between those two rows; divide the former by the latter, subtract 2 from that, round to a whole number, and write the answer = 84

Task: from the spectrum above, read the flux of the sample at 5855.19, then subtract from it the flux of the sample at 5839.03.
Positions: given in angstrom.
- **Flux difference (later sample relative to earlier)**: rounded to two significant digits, -1.2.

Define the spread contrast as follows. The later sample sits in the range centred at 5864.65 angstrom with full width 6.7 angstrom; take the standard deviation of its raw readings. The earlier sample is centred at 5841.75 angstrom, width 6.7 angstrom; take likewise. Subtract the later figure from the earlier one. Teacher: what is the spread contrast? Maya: 0.01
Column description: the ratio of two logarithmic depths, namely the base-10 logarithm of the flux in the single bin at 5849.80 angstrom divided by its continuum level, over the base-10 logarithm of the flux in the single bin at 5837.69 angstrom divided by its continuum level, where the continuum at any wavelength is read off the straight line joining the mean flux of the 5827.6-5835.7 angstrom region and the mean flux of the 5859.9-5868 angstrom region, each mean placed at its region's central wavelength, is 1.4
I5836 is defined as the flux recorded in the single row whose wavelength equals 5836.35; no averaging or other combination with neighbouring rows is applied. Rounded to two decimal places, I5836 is 14.72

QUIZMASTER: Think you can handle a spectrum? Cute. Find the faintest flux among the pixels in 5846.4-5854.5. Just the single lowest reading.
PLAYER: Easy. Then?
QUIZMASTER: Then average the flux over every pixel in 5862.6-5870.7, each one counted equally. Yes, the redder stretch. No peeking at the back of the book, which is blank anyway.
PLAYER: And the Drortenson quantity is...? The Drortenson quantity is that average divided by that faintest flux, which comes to 1.01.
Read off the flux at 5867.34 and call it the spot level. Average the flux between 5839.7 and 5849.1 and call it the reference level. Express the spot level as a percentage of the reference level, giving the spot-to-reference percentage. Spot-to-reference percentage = 93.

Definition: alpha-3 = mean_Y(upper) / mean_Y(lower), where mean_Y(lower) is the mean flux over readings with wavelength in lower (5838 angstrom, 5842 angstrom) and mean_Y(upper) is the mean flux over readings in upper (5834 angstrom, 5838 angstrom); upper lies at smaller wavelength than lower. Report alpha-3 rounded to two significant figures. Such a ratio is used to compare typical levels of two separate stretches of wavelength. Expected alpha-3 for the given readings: 0.97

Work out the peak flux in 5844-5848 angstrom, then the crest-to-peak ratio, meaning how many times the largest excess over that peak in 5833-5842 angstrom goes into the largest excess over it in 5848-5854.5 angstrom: -6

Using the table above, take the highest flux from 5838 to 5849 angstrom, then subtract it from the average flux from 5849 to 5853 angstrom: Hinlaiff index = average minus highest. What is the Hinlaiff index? -0.8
